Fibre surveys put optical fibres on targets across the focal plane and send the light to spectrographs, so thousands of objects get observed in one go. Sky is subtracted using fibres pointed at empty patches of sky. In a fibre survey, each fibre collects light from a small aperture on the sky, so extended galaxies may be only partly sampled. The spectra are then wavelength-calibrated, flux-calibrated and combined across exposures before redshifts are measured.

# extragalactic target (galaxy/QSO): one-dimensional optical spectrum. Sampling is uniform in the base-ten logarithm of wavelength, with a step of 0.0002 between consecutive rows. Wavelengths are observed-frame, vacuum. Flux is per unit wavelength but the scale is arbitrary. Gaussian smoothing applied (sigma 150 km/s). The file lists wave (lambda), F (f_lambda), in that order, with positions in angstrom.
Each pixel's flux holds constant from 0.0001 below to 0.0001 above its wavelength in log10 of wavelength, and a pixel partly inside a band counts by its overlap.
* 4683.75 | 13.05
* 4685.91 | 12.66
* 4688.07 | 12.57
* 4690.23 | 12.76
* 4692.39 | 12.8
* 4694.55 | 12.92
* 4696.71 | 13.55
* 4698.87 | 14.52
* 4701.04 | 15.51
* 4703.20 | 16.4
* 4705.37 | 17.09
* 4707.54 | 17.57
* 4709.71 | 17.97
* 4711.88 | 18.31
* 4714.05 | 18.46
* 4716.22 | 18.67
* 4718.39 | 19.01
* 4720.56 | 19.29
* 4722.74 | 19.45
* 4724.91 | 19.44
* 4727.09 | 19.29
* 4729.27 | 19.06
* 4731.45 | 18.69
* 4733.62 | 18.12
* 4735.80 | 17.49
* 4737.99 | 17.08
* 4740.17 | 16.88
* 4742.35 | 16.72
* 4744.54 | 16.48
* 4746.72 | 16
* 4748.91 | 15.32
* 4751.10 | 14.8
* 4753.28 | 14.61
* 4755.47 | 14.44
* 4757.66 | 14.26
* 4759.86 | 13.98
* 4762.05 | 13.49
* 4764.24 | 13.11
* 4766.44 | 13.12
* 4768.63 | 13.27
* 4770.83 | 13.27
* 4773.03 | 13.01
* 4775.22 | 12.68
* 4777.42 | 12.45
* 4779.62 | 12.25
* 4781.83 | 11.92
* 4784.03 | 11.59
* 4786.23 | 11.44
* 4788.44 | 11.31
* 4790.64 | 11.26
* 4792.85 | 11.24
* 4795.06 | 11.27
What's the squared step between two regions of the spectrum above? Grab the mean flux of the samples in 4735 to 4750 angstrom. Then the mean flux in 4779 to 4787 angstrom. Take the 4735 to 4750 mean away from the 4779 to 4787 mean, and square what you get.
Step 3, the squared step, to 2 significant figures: 23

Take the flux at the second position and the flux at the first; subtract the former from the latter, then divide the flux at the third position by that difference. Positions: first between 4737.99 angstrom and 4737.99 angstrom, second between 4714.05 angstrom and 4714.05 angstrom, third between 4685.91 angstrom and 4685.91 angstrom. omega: -9.2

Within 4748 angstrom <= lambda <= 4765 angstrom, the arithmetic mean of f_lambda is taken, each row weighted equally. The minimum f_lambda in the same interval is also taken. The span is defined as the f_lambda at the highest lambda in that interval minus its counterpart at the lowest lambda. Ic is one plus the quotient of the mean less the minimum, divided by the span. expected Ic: 0.48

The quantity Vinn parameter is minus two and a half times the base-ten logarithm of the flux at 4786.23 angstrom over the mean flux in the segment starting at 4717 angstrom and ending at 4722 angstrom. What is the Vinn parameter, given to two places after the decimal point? 0.56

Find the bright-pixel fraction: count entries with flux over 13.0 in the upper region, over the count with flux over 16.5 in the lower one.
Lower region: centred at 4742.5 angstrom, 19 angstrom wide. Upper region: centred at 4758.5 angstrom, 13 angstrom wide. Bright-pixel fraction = 1.2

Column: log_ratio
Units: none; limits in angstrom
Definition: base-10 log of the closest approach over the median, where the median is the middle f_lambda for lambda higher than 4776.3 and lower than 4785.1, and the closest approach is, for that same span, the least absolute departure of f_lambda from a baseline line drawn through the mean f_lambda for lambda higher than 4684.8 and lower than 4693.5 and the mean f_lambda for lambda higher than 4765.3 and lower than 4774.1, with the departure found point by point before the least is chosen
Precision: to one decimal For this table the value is -1.2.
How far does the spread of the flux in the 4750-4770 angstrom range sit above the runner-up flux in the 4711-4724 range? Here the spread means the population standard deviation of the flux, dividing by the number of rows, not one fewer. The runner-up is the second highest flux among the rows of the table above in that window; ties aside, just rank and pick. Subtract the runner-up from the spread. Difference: -19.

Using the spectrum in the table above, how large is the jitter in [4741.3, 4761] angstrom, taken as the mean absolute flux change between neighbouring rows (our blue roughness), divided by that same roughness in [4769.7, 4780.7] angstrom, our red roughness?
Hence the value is 1.3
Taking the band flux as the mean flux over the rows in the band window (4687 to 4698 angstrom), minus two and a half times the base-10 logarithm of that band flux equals -2.78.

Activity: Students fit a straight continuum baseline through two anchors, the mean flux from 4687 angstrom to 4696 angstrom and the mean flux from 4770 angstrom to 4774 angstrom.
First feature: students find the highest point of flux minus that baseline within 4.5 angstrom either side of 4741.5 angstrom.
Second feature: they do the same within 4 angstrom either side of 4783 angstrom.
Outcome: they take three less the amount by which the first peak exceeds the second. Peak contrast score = -2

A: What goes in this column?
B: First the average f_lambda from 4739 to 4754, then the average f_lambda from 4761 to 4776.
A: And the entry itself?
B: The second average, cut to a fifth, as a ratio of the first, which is 0.166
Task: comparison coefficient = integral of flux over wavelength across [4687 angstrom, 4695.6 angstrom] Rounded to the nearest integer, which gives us 110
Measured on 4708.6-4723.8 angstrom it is 285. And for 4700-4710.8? 183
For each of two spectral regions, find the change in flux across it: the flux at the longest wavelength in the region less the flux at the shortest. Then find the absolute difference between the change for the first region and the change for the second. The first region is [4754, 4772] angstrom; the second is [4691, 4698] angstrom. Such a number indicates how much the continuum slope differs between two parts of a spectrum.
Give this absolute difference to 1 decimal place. 1.9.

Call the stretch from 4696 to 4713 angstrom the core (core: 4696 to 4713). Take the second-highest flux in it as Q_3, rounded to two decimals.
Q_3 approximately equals 17.97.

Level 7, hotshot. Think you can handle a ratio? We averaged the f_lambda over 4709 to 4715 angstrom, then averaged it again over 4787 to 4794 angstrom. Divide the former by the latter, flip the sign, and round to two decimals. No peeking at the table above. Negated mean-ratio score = -1.62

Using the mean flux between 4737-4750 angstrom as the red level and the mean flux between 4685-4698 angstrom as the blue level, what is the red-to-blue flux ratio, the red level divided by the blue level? 1.27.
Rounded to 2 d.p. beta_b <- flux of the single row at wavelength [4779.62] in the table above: 12.25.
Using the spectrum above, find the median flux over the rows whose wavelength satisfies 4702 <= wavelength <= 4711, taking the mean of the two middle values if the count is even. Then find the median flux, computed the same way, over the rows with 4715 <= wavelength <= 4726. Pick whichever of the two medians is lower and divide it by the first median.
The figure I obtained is 1.00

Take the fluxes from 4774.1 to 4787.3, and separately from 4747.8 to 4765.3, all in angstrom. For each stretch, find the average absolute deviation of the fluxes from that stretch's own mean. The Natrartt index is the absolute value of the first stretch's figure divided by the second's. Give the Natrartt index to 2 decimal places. 0.75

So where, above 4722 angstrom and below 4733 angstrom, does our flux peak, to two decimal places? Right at 4722.74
